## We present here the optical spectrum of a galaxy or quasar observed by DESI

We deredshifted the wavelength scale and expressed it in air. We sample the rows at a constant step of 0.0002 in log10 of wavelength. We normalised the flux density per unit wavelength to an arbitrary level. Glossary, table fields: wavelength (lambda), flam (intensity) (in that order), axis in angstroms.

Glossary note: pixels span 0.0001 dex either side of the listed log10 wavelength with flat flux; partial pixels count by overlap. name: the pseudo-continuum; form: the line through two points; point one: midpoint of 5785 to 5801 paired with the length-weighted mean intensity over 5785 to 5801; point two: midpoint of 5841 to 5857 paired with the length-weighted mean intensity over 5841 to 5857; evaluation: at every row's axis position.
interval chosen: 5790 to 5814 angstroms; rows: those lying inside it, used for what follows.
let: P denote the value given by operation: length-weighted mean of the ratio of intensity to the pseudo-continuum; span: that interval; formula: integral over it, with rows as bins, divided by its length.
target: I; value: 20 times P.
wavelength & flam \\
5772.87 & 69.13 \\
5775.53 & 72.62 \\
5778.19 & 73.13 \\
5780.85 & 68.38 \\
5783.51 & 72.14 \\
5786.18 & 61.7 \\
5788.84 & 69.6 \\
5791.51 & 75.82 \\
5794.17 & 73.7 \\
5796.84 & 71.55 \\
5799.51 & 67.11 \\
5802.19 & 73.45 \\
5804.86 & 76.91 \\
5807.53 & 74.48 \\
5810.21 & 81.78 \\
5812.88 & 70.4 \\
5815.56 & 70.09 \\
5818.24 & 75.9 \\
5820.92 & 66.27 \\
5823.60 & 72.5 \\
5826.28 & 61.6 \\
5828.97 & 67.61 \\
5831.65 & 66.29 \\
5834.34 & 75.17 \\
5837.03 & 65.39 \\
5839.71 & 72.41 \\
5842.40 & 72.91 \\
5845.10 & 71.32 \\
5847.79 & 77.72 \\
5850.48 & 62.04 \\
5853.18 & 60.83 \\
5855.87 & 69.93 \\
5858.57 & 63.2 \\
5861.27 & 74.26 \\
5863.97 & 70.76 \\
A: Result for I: 21.2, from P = 1.058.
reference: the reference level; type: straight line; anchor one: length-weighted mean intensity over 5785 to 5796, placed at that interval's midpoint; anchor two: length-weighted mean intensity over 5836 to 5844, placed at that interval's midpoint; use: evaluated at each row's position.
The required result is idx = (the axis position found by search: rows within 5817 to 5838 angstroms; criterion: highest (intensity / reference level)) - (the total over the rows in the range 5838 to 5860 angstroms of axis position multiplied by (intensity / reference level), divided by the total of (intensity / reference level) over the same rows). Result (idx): -30.6 angstroms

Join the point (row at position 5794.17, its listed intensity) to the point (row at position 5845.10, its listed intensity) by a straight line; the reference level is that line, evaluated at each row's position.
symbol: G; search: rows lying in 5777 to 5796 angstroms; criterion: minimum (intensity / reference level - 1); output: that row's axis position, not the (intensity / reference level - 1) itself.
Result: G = 5786.18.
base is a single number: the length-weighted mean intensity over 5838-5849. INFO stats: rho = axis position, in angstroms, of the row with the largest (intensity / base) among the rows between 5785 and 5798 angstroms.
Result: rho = 5791.51 angstroms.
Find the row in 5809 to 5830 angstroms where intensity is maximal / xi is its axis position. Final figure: 5810.21 angstroms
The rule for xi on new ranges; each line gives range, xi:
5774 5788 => 5778.19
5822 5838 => 5834.34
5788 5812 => 5810.21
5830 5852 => 5847.79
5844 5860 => 5847.79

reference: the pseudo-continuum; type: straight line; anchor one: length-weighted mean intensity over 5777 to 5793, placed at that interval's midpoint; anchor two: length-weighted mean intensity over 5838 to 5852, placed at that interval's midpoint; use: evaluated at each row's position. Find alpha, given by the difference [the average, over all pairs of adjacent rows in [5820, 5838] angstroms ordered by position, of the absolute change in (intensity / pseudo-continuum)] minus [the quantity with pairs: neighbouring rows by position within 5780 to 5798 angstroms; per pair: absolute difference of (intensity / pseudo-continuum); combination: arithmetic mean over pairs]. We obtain 0.024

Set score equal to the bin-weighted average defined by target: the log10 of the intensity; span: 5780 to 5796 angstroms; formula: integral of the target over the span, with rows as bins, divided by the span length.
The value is 1.85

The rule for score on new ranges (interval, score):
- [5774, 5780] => 1.86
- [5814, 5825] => 1.85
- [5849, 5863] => 1.82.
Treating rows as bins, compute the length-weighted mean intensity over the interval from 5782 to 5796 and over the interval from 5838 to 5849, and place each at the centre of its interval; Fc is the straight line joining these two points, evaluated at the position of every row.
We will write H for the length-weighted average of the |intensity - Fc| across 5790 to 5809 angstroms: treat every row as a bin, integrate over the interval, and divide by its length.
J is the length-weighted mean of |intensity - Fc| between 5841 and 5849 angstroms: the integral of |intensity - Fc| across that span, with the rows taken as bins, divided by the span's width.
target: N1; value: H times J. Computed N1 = 7.1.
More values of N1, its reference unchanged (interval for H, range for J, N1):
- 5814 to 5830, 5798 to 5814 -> 19.8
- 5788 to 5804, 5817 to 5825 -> 9.3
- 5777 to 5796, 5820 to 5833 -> 19.3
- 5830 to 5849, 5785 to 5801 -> 12.4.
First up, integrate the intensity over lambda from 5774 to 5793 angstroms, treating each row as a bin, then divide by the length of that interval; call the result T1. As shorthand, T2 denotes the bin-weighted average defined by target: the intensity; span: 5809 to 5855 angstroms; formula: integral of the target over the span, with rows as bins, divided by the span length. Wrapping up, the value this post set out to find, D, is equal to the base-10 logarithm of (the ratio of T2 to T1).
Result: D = -0.003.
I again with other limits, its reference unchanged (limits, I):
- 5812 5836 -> 20.0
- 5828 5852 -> 20.2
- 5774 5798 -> 20.2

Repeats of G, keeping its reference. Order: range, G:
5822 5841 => 5826.28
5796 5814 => 5799.51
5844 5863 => 5853.18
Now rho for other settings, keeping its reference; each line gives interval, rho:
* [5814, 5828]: 5818.24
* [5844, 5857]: 5847.79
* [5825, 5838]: 5834.34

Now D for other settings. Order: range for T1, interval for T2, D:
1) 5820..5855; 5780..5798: 0.011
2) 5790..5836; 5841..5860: -0.021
